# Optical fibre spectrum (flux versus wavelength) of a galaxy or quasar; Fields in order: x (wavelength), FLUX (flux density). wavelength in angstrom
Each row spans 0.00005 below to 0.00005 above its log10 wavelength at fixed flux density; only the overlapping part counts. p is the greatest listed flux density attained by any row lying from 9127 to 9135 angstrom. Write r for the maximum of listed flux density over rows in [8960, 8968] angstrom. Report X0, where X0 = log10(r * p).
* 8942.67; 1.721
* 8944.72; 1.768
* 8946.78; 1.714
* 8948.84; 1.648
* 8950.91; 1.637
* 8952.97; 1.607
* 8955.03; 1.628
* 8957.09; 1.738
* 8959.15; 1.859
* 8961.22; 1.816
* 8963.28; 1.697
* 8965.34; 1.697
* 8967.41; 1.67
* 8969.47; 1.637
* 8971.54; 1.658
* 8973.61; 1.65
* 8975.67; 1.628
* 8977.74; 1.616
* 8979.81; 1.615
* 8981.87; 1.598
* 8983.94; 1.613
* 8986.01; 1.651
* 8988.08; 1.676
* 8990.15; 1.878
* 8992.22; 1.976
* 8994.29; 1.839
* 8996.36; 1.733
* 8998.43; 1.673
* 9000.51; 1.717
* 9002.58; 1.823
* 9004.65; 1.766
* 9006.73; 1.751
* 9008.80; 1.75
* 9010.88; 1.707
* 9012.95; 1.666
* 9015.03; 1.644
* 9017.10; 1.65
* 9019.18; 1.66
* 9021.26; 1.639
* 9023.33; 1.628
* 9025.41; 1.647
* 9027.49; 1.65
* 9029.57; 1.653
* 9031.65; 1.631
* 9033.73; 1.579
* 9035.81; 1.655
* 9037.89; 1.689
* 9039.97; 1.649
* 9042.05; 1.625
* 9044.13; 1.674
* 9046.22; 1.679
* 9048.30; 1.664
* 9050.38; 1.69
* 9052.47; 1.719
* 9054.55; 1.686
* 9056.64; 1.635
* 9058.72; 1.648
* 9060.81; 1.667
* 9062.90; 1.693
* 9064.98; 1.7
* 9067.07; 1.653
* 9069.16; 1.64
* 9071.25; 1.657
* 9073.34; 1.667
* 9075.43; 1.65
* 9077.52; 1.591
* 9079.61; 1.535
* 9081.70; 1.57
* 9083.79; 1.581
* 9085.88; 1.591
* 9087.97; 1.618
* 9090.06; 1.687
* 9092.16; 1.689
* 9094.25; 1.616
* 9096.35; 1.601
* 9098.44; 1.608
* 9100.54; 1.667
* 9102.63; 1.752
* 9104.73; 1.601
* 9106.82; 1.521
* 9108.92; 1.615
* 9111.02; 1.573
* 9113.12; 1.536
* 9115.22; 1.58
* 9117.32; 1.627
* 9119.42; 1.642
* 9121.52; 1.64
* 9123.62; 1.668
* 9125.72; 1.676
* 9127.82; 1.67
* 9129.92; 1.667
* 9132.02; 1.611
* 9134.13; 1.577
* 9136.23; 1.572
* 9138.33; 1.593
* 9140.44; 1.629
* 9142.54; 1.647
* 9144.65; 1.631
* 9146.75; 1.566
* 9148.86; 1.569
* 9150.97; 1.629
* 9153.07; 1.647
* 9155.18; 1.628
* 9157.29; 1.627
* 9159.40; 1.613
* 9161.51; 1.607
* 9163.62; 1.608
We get 0.482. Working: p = 1.67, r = 1.816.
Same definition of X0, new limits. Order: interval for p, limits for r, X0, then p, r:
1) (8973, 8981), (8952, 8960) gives 0.487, 1.65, 1.859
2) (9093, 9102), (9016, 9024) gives 0.442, 1.667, 1.66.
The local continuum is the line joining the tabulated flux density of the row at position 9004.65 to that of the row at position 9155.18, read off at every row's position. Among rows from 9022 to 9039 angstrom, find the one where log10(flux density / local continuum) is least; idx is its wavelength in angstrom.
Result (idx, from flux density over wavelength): 9033.73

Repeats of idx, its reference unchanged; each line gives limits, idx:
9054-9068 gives 9056.64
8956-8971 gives 8969.47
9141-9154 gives 9146.75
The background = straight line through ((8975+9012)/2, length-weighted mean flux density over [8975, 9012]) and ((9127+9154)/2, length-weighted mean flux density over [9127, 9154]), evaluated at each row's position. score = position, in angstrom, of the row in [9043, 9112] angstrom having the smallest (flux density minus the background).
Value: 9079.61 angstrom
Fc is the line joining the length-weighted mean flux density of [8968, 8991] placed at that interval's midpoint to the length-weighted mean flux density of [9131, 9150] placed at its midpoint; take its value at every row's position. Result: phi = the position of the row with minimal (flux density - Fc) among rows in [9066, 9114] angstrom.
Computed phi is 9106.82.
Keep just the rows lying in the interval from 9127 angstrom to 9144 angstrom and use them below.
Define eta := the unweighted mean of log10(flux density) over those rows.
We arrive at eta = 0.210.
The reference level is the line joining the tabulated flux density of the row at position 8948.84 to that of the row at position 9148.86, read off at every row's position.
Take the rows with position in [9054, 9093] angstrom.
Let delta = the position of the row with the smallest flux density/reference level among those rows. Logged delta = 9079.61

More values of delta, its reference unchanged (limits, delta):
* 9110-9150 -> 9113.12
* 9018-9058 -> 9033.73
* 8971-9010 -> 8981.87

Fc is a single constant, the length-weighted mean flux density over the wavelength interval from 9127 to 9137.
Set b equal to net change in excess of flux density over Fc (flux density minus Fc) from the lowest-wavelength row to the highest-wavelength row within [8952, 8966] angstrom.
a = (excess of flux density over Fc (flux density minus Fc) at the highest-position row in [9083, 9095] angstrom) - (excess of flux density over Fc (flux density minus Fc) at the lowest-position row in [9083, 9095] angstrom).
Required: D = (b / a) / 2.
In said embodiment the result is 1.3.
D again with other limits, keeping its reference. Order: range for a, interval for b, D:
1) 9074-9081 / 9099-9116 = 0.4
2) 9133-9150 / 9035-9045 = -1.2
